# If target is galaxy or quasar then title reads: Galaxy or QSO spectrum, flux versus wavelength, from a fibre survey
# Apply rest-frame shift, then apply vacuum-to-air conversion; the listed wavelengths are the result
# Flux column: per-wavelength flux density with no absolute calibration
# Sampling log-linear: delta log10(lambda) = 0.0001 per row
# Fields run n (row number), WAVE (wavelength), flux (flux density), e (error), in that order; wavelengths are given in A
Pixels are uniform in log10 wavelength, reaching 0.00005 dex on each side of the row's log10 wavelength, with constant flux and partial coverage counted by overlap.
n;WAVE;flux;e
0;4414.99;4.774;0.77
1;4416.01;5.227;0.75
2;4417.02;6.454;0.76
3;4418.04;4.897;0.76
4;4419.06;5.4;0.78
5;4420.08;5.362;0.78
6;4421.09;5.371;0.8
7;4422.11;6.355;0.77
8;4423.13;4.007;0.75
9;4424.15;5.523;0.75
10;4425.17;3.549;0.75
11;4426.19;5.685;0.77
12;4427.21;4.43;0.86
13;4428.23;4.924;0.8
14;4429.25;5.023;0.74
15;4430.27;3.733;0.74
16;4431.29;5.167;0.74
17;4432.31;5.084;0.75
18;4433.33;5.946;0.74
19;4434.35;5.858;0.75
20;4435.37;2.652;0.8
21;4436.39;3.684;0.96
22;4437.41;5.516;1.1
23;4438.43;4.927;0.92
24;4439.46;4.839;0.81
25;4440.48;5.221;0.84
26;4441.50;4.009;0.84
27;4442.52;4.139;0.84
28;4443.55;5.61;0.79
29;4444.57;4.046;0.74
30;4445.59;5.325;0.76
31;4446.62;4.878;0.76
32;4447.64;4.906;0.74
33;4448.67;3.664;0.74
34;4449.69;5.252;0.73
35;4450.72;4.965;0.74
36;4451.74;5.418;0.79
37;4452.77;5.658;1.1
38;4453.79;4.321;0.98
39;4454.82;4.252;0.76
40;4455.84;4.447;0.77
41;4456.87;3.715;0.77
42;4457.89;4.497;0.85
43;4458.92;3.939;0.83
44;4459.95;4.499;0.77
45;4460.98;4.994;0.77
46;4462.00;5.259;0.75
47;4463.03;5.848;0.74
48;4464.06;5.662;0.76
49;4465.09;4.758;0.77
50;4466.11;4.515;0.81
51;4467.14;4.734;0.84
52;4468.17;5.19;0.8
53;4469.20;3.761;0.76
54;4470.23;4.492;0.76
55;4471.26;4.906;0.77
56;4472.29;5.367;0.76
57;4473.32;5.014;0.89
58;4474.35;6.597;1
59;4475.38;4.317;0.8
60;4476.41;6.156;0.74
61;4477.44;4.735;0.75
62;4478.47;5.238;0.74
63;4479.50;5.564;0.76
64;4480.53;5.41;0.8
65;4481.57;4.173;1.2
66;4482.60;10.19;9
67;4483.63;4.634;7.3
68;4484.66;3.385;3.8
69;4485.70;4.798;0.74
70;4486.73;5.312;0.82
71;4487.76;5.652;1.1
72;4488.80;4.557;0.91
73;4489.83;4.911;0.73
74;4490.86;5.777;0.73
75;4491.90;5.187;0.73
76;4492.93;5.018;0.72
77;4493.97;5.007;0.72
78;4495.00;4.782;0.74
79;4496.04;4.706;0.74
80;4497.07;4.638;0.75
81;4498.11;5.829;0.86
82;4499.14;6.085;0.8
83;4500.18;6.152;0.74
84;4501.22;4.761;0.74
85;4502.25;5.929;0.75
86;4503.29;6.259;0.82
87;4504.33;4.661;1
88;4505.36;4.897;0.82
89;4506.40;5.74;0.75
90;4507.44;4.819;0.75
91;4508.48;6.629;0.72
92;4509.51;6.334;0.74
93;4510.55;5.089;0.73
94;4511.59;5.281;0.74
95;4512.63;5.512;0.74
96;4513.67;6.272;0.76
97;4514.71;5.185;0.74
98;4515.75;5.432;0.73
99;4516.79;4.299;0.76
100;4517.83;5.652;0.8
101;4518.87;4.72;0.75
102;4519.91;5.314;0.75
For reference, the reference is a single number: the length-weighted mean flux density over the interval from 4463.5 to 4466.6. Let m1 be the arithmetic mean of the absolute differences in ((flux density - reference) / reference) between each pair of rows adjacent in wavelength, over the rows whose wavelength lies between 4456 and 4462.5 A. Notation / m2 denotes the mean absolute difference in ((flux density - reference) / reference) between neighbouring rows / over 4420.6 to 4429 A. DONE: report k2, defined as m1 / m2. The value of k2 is 0.3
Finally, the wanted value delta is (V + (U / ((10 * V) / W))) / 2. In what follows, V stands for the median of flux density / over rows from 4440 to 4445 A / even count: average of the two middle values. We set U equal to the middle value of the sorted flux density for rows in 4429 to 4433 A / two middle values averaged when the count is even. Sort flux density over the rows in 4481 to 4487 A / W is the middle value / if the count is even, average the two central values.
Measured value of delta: 2.36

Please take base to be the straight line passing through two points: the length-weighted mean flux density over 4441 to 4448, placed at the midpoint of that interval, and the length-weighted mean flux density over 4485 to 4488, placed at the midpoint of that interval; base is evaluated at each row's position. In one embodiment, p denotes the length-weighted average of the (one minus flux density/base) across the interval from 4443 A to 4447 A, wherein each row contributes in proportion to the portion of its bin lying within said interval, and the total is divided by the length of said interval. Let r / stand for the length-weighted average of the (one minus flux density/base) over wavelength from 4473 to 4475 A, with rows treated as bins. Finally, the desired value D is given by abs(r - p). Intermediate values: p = -0.055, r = -0.160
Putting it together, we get 0.105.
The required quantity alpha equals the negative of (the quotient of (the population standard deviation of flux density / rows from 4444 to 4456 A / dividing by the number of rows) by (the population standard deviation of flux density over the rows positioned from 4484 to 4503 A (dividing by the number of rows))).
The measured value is -0.88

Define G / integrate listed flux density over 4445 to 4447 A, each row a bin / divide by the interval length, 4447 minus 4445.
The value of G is 5.07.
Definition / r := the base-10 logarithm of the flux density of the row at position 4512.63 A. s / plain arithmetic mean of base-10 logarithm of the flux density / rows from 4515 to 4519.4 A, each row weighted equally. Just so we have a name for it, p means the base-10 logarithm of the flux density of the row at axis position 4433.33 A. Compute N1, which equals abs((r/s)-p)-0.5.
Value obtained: -0.21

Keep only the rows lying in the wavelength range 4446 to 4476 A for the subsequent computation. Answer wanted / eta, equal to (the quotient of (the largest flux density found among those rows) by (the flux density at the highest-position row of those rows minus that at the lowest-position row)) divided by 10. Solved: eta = -1.2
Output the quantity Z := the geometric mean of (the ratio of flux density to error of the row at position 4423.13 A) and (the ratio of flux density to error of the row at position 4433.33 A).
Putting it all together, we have 6.6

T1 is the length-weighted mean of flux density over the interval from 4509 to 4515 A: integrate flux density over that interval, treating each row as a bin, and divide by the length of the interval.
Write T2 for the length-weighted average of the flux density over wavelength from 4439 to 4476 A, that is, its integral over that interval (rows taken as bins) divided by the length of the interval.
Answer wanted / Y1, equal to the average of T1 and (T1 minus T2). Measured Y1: 3.22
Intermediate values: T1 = 5.6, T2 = 4.81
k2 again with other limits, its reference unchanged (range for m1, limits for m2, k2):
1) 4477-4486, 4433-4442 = 2.0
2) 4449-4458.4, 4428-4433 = 0.7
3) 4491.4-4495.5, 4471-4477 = 0.1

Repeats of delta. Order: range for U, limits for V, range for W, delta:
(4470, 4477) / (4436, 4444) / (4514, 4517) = 2.71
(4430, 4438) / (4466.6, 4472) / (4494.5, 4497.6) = 2.62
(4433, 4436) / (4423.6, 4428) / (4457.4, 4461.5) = 2.75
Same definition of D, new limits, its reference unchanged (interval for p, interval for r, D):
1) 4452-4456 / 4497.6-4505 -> 0.088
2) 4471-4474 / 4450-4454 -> 0.036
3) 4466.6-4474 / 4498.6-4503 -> 0.125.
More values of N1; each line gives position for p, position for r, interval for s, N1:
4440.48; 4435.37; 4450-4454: -0.38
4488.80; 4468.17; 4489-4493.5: -0.16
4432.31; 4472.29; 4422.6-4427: -0.10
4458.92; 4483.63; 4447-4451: -0.10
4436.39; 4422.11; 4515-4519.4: 0.08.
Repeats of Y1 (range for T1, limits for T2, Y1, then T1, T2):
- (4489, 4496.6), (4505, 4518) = 2.30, 5.0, 5.47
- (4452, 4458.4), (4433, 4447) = 2.15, 4.5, 4.74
